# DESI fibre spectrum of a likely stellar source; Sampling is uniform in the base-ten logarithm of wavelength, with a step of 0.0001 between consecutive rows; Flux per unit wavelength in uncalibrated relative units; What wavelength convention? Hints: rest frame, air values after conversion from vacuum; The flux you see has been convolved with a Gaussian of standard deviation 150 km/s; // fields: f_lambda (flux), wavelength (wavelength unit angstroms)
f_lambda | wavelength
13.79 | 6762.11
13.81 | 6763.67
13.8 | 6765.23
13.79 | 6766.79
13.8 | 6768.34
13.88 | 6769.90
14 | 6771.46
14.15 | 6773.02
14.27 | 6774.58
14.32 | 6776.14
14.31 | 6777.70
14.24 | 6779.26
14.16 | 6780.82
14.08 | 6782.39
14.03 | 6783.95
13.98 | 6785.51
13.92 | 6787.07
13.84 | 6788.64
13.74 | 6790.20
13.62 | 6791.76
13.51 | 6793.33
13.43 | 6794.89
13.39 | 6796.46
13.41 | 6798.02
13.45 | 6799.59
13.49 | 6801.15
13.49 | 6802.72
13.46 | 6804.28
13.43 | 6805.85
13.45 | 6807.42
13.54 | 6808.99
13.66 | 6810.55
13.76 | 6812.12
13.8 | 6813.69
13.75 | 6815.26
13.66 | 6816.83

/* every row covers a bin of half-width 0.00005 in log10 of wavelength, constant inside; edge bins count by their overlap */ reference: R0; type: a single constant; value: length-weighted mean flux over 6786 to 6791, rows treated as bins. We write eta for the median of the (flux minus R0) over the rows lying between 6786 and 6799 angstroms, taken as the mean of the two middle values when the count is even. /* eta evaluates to -0.28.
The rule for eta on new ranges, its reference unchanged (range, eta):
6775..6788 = 0.27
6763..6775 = 0.00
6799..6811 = -0.37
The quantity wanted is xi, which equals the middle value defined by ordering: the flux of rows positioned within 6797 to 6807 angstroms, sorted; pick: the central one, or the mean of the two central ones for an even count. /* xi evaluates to 13.5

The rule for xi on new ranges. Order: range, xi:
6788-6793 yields 13.7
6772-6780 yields 14.3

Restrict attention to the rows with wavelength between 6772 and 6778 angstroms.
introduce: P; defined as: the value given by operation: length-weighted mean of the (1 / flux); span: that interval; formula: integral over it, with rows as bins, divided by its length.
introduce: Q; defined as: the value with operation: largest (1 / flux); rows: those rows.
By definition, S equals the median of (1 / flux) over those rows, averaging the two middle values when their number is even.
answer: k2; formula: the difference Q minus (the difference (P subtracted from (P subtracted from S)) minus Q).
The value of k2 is 0.212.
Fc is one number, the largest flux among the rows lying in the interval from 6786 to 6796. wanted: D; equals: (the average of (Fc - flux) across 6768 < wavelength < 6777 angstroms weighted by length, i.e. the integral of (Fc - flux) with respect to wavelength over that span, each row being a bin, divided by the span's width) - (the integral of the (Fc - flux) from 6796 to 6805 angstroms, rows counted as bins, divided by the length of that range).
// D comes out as -0.6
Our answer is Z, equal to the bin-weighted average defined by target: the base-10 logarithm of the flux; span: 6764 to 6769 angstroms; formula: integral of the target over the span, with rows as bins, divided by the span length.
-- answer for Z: 1.14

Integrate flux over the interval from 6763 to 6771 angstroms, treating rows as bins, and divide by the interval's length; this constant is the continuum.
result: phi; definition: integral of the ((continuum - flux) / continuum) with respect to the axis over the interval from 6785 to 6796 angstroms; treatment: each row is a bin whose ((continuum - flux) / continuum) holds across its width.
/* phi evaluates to 0.1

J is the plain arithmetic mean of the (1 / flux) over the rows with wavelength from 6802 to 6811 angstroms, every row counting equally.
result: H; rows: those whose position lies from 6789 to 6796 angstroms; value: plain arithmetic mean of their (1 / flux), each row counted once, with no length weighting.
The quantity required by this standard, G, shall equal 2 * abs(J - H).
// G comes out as 0.001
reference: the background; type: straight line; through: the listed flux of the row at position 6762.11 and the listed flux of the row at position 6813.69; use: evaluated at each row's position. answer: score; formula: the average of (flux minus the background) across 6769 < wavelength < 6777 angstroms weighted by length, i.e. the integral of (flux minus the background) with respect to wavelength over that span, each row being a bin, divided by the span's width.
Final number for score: 0.3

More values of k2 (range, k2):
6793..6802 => 0.224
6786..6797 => 0.222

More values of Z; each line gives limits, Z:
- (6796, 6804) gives 1.13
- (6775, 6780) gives 1.16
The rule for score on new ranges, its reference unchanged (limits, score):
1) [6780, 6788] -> 0.2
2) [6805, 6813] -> -0.2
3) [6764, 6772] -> 0.1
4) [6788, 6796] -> -0.2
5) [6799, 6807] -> -0.3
